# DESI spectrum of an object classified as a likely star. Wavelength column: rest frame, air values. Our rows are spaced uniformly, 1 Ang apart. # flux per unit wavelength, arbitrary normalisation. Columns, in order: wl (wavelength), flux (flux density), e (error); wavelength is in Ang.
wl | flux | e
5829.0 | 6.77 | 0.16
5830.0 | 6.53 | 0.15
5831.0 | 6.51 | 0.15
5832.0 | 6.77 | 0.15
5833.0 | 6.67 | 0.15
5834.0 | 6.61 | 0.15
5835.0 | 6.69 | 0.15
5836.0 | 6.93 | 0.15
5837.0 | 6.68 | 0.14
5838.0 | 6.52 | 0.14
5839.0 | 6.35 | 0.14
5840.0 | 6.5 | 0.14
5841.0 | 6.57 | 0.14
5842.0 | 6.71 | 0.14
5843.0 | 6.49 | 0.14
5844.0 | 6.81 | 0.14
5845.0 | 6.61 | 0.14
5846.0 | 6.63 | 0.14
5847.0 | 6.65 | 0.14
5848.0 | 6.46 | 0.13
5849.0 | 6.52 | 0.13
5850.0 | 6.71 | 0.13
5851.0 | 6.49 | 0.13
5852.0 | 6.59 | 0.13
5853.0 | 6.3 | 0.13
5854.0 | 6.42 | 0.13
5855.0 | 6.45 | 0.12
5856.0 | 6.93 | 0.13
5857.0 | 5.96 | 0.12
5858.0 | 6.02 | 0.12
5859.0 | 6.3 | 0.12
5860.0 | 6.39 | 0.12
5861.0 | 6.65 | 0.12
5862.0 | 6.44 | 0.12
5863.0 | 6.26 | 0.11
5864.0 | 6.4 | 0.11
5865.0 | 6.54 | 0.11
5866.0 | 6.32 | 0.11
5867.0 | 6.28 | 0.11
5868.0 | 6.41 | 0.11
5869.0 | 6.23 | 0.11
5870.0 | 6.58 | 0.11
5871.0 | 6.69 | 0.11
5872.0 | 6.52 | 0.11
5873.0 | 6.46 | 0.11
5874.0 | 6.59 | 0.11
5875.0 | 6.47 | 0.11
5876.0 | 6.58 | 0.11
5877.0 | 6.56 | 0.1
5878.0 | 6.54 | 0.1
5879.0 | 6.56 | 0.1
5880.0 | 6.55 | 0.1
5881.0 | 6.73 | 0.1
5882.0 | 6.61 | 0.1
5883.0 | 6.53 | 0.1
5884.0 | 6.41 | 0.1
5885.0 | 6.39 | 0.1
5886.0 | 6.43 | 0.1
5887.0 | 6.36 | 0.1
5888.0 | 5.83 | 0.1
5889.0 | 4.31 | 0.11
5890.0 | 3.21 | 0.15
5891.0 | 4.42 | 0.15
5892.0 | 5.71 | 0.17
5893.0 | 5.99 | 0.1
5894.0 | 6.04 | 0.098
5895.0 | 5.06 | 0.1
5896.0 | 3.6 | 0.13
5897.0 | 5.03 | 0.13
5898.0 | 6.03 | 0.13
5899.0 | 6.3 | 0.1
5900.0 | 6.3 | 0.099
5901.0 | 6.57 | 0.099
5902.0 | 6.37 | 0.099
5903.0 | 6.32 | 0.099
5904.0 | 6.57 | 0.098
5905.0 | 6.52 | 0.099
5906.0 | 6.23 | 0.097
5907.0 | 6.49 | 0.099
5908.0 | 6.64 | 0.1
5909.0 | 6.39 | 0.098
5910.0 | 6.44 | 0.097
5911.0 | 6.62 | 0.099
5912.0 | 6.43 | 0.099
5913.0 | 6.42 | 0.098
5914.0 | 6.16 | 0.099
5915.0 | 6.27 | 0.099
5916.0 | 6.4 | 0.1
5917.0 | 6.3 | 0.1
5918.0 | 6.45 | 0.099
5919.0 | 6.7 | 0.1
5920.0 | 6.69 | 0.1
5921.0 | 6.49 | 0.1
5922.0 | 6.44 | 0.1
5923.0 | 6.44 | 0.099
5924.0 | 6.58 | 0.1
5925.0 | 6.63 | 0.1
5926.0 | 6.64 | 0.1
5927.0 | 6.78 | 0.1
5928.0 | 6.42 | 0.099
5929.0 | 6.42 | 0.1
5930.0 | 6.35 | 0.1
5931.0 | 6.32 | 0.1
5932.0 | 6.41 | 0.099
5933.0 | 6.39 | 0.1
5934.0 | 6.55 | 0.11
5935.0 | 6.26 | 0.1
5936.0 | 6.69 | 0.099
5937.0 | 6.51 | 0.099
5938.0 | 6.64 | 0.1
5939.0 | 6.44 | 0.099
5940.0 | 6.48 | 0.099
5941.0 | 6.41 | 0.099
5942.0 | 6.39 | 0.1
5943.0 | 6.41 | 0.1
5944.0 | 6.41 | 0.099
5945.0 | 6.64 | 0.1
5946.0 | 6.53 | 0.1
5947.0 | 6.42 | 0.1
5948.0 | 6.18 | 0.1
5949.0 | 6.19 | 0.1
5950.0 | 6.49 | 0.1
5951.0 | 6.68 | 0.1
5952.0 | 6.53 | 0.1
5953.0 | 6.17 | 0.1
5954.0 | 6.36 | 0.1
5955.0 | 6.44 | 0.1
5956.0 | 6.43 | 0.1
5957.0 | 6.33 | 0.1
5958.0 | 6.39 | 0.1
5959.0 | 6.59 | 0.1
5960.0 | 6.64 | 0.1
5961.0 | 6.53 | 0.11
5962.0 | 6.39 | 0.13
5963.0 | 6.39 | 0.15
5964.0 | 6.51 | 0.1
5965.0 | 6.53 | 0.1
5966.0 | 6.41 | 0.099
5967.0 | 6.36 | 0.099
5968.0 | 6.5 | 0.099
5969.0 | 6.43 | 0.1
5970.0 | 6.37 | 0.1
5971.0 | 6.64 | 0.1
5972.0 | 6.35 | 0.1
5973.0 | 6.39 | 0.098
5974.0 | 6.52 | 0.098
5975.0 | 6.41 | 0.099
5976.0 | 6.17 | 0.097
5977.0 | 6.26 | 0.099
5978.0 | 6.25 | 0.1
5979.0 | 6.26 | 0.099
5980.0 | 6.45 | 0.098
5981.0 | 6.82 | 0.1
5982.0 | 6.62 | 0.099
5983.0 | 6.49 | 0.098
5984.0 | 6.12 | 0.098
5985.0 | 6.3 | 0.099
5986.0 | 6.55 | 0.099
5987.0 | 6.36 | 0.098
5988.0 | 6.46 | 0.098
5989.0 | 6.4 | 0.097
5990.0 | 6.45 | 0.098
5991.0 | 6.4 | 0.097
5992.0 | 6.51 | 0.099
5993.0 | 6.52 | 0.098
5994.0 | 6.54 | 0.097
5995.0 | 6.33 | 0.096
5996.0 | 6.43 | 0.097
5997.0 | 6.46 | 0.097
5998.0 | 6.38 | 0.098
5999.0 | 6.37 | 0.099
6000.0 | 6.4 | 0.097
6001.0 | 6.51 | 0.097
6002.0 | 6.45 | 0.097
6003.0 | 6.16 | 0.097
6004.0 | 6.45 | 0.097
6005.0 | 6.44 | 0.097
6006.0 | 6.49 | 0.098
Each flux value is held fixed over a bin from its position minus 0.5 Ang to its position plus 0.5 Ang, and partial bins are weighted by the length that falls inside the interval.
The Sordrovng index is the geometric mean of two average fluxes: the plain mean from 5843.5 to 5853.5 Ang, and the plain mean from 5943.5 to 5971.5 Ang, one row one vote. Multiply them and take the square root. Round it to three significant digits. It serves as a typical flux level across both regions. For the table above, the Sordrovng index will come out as 6.51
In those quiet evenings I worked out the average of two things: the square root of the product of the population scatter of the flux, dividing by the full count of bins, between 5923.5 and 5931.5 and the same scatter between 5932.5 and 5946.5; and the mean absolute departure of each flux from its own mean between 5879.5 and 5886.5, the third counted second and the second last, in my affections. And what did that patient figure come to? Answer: 0.114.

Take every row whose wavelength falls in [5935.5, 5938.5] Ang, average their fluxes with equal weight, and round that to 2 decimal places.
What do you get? 6.61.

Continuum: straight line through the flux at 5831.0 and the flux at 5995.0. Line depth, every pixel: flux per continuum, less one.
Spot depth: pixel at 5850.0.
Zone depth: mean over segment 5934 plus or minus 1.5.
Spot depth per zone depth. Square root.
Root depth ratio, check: 8.5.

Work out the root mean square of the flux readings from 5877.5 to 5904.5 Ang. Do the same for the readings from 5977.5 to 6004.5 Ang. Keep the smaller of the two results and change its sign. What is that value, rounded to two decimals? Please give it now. -5.96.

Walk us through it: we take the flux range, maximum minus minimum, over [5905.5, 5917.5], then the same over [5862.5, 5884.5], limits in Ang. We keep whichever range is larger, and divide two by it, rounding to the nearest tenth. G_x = 4.0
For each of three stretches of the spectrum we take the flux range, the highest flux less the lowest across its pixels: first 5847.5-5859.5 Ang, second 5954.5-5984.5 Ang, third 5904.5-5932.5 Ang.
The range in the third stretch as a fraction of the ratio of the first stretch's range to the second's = 0.447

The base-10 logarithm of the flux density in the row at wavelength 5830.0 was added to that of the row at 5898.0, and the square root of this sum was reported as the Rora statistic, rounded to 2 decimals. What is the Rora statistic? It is 1.26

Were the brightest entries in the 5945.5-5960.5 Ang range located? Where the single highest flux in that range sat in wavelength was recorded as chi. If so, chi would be 5951.0 Ang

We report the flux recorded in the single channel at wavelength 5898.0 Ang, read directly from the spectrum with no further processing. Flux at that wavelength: 6.03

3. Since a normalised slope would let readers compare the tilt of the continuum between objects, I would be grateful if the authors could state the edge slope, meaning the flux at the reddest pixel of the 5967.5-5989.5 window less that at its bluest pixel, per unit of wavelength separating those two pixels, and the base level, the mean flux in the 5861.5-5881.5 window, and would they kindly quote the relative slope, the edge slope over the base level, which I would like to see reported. -0.001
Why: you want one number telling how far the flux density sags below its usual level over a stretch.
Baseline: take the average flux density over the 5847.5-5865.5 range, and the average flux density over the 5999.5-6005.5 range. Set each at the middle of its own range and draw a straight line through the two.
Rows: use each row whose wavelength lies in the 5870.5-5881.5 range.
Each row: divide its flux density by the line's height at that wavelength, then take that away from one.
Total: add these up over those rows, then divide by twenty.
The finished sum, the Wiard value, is -0.012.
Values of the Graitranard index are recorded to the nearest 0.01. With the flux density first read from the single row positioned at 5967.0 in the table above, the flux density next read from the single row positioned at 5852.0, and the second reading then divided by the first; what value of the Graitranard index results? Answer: 1.04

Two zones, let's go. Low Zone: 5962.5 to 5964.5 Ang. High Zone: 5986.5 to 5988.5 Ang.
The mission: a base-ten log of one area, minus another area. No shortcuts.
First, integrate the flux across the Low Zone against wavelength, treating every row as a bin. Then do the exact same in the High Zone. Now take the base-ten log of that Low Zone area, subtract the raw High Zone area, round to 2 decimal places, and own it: -11.71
